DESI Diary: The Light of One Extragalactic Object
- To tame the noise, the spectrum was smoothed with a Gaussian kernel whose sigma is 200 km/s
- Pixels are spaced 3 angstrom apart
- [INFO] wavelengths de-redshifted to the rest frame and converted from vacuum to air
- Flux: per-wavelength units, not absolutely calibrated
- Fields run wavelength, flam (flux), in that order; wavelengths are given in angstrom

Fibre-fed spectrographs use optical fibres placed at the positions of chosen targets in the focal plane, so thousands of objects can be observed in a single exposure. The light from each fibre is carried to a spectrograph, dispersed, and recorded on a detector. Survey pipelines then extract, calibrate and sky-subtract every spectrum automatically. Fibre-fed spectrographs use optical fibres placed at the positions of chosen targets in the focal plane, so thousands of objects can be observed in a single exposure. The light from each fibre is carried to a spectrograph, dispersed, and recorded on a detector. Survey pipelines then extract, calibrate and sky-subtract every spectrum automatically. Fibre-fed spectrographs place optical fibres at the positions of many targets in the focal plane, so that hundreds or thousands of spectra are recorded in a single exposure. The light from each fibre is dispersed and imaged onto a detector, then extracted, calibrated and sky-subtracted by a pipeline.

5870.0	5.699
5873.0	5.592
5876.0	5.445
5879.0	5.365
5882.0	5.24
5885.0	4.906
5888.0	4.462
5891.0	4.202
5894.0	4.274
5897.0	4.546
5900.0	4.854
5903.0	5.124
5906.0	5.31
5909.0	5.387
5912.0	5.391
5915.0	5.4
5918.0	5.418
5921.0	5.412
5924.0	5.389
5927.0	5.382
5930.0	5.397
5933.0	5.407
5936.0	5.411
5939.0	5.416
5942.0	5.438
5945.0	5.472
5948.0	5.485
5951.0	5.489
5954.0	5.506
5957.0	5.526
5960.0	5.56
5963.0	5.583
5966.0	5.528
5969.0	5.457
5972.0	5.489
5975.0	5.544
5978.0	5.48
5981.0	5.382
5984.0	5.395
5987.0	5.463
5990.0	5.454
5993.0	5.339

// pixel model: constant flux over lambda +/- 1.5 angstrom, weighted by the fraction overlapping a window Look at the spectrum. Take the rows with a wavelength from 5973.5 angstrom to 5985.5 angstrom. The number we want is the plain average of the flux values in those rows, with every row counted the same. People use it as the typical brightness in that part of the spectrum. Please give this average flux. 5.45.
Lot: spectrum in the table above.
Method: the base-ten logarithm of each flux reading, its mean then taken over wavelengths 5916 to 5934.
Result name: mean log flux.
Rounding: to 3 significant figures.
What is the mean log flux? 0.732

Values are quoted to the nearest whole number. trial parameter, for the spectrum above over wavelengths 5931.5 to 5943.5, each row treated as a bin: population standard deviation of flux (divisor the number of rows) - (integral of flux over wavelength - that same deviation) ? -65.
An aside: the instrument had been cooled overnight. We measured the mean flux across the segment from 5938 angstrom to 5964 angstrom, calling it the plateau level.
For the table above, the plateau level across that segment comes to 5.50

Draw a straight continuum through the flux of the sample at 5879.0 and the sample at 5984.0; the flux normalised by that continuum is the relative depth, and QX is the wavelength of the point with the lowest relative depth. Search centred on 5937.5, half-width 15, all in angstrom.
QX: 5927.0 angstrom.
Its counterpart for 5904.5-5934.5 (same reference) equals 5906.0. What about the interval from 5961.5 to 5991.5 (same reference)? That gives 5981.0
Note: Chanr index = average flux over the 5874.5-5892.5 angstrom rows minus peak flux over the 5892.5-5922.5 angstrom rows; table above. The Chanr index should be -0.481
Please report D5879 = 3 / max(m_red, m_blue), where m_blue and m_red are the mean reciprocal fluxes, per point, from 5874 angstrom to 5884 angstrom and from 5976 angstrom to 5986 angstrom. 16.0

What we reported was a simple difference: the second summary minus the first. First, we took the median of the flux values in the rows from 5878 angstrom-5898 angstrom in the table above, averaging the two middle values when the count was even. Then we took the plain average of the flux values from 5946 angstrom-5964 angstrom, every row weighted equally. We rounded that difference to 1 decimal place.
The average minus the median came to 1.0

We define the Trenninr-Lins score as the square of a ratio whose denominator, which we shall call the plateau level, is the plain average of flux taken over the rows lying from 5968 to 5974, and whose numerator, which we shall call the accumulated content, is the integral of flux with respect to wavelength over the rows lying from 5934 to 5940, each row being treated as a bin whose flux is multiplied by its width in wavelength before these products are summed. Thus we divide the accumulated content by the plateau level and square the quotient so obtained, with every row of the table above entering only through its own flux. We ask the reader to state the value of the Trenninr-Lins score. 35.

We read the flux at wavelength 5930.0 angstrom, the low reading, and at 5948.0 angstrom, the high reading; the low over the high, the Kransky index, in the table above 0.98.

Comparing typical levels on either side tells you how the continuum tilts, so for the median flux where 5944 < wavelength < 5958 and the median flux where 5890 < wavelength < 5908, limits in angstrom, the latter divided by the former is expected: 0.86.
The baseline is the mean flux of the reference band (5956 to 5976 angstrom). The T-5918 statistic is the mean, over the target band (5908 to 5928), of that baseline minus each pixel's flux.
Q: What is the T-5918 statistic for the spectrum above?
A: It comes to 0.13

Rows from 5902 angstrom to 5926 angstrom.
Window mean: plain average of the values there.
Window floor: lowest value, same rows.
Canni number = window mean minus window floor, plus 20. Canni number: 20.2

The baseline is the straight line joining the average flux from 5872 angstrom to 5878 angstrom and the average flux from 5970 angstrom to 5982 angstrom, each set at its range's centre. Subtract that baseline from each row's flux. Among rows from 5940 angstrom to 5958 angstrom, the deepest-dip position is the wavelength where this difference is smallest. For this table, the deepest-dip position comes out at 5942.0 angstrom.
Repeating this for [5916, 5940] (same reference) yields 5927.0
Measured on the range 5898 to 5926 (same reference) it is 5900.0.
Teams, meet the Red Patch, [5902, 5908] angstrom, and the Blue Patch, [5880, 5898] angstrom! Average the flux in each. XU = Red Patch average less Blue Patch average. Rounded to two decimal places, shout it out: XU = 0.61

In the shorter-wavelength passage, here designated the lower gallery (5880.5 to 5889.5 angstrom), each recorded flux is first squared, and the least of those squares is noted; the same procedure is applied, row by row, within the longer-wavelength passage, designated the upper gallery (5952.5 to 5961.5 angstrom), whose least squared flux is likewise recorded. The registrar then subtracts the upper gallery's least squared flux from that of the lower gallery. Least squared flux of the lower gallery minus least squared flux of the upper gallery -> -10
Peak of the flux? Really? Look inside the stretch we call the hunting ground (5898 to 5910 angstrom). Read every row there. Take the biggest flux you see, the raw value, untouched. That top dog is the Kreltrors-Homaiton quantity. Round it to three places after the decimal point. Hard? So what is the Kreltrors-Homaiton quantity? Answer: 5.387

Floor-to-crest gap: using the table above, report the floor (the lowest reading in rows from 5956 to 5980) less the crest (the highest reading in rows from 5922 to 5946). -0.015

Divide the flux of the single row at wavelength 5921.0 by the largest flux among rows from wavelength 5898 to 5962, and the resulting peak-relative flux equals 0.97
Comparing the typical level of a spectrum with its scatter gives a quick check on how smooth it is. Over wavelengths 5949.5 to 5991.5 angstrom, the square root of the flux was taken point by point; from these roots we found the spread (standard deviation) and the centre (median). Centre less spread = 2.33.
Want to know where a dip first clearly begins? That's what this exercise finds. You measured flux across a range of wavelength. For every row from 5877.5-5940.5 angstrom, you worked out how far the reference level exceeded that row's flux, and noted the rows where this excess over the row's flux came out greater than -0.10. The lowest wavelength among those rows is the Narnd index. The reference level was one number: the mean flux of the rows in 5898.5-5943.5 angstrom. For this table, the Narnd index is 5879.0 angstrom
